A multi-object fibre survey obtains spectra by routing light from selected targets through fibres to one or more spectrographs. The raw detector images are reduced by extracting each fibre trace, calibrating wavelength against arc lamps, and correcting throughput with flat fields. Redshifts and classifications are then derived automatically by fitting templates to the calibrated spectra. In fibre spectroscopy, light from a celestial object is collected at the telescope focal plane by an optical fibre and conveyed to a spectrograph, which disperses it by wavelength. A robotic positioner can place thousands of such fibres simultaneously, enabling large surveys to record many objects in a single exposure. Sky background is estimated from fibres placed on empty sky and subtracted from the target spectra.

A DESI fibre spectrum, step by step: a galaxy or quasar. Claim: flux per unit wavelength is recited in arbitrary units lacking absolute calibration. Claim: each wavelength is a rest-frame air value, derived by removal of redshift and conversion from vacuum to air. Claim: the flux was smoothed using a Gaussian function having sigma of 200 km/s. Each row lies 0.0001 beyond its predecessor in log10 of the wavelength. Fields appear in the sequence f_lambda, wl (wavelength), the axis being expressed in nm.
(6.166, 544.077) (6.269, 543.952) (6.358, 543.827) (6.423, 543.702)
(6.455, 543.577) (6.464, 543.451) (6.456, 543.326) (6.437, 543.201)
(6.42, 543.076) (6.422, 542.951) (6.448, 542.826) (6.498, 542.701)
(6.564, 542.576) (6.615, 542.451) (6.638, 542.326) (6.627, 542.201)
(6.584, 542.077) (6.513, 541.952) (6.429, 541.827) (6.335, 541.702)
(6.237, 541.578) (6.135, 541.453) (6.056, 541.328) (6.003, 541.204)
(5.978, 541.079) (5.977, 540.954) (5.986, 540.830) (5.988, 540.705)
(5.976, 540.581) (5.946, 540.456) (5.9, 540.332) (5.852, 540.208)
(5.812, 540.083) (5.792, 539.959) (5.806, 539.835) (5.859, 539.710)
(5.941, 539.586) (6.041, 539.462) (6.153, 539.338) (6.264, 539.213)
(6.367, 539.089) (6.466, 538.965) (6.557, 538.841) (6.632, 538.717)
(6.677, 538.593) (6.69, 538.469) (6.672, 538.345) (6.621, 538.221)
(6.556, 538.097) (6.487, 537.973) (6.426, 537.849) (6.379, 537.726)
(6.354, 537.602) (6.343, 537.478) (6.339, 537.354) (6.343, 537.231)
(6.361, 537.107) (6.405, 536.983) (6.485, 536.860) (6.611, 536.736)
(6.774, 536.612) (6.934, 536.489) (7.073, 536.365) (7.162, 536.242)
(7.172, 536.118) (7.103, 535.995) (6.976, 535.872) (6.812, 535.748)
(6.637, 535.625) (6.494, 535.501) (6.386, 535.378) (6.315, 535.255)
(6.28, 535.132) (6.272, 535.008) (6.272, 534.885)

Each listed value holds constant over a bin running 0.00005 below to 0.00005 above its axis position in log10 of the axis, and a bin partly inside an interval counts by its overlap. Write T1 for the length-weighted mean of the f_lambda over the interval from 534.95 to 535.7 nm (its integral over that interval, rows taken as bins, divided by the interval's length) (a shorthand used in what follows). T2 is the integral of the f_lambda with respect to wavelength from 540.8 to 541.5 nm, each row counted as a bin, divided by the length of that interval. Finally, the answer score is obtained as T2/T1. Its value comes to 0.94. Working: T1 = 6.40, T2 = 6.02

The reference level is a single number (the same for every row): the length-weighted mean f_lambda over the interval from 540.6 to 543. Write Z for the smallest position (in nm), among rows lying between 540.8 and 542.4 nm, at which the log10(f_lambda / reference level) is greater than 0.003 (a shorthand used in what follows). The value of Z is 541.827 nm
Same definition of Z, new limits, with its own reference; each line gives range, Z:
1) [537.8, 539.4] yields 537.849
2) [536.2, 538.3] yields 536.242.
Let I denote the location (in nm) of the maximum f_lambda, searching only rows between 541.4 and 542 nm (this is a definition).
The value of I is 541.952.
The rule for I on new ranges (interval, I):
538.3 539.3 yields 538.469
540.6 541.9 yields 541.827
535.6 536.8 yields 536.118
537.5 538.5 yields 538.469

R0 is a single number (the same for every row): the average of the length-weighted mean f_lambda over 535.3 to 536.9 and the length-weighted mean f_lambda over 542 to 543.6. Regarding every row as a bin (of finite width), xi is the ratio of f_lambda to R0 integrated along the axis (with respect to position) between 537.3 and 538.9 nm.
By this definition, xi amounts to 1.57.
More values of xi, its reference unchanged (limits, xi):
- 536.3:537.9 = 1.57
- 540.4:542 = 1.47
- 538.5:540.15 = 1.53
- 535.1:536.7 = 1.63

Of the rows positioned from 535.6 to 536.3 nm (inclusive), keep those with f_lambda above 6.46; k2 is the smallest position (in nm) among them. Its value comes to 535.625 nm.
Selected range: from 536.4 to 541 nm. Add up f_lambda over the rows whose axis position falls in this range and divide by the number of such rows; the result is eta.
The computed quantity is 6.29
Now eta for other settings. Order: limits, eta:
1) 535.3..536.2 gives 6.80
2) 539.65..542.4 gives 6.11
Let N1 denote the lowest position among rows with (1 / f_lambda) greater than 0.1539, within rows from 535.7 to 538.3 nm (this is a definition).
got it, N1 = 536.860 nm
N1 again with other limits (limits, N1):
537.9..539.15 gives 537.973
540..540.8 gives 540.083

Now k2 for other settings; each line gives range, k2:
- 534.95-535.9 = 535.501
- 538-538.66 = 538.097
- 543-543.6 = 543.451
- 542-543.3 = 542.077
